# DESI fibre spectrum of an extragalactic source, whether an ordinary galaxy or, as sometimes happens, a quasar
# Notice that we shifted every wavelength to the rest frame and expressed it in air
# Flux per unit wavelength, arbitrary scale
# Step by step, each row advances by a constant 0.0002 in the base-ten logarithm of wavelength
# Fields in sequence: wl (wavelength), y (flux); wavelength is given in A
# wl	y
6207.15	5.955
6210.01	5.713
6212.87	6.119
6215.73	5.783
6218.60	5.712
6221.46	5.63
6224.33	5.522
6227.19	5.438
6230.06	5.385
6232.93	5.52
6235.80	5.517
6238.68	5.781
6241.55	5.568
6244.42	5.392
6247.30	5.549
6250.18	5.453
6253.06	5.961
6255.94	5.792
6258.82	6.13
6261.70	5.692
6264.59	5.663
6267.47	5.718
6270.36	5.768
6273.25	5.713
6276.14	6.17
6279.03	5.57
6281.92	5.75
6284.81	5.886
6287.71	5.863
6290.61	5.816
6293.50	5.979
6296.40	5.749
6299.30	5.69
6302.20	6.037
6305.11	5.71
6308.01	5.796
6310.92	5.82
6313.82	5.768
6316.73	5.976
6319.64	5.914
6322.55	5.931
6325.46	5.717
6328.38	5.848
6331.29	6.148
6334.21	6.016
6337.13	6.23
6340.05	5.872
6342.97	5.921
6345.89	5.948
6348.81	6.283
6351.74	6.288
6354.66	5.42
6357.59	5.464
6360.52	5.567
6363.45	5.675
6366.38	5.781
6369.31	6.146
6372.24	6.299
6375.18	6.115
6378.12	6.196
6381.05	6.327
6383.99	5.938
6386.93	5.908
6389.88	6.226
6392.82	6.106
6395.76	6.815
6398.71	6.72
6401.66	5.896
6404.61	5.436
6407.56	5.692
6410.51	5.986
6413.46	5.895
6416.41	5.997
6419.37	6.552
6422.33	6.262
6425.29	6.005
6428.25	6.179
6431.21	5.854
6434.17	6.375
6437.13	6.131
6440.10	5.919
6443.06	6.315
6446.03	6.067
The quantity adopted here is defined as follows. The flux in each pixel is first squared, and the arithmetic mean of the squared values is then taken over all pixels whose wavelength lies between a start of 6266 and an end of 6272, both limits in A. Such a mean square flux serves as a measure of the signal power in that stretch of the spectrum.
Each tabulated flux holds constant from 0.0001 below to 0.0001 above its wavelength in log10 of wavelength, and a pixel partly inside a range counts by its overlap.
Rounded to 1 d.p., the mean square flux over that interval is 33.0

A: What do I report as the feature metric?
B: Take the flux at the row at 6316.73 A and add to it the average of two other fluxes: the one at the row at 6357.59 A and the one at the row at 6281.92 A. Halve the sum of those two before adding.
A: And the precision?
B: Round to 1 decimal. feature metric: 11.6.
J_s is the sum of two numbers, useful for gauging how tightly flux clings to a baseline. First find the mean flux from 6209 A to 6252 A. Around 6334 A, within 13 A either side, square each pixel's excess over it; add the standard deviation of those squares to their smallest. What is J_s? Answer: 0.13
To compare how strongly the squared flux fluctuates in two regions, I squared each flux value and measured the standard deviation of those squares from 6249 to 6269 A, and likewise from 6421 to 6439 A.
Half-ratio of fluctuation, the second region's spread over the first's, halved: 0.4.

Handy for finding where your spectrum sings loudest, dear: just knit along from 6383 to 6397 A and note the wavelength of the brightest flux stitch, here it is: 6395.76 A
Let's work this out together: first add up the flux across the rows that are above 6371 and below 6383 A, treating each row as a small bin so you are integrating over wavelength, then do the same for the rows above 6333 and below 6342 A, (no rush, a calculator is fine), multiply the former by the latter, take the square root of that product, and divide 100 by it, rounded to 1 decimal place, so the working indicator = 1.6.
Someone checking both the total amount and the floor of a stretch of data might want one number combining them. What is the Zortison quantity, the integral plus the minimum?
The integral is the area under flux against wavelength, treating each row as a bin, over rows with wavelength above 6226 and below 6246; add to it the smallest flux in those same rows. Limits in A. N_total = 116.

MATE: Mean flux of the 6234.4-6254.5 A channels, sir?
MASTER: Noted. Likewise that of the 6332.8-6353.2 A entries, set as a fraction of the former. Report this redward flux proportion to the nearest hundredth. 1.09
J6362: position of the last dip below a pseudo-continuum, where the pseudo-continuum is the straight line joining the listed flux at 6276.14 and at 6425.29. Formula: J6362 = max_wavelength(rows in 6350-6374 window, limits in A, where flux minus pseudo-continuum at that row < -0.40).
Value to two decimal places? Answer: 6360.52 A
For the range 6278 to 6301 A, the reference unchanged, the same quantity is 6299.30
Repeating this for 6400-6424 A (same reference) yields 6404.61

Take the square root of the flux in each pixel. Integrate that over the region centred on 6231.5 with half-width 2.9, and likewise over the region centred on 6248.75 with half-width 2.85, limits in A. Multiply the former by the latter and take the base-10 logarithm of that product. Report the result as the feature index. 2.26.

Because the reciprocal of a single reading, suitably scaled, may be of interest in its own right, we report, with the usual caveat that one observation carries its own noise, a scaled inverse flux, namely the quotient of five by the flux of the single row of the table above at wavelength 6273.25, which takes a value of 0.875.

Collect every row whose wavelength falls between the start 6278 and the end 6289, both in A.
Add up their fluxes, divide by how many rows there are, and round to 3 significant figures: 5.77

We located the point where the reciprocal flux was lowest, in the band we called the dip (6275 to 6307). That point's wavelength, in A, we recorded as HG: 6276.14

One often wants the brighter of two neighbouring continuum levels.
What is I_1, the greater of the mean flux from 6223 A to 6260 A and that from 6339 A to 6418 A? 6.00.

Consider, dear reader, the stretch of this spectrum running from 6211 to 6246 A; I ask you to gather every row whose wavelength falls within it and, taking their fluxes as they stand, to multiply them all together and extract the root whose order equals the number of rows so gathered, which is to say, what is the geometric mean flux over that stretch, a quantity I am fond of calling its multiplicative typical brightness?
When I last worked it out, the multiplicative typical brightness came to 5.61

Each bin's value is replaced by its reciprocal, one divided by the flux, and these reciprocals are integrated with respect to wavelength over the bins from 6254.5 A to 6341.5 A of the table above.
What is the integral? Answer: 15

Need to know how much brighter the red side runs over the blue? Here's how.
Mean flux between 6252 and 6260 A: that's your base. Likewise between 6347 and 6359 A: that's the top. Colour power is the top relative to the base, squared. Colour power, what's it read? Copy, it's 0.97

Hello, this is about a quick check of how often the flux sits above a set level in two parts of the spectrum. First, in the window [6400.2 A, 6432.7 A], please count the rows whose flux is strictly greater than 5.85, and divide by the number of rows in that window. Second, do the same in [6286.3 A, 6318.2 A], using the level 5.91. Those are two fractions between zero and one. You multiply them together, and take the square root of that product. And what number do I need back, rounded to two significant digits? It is 0.47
